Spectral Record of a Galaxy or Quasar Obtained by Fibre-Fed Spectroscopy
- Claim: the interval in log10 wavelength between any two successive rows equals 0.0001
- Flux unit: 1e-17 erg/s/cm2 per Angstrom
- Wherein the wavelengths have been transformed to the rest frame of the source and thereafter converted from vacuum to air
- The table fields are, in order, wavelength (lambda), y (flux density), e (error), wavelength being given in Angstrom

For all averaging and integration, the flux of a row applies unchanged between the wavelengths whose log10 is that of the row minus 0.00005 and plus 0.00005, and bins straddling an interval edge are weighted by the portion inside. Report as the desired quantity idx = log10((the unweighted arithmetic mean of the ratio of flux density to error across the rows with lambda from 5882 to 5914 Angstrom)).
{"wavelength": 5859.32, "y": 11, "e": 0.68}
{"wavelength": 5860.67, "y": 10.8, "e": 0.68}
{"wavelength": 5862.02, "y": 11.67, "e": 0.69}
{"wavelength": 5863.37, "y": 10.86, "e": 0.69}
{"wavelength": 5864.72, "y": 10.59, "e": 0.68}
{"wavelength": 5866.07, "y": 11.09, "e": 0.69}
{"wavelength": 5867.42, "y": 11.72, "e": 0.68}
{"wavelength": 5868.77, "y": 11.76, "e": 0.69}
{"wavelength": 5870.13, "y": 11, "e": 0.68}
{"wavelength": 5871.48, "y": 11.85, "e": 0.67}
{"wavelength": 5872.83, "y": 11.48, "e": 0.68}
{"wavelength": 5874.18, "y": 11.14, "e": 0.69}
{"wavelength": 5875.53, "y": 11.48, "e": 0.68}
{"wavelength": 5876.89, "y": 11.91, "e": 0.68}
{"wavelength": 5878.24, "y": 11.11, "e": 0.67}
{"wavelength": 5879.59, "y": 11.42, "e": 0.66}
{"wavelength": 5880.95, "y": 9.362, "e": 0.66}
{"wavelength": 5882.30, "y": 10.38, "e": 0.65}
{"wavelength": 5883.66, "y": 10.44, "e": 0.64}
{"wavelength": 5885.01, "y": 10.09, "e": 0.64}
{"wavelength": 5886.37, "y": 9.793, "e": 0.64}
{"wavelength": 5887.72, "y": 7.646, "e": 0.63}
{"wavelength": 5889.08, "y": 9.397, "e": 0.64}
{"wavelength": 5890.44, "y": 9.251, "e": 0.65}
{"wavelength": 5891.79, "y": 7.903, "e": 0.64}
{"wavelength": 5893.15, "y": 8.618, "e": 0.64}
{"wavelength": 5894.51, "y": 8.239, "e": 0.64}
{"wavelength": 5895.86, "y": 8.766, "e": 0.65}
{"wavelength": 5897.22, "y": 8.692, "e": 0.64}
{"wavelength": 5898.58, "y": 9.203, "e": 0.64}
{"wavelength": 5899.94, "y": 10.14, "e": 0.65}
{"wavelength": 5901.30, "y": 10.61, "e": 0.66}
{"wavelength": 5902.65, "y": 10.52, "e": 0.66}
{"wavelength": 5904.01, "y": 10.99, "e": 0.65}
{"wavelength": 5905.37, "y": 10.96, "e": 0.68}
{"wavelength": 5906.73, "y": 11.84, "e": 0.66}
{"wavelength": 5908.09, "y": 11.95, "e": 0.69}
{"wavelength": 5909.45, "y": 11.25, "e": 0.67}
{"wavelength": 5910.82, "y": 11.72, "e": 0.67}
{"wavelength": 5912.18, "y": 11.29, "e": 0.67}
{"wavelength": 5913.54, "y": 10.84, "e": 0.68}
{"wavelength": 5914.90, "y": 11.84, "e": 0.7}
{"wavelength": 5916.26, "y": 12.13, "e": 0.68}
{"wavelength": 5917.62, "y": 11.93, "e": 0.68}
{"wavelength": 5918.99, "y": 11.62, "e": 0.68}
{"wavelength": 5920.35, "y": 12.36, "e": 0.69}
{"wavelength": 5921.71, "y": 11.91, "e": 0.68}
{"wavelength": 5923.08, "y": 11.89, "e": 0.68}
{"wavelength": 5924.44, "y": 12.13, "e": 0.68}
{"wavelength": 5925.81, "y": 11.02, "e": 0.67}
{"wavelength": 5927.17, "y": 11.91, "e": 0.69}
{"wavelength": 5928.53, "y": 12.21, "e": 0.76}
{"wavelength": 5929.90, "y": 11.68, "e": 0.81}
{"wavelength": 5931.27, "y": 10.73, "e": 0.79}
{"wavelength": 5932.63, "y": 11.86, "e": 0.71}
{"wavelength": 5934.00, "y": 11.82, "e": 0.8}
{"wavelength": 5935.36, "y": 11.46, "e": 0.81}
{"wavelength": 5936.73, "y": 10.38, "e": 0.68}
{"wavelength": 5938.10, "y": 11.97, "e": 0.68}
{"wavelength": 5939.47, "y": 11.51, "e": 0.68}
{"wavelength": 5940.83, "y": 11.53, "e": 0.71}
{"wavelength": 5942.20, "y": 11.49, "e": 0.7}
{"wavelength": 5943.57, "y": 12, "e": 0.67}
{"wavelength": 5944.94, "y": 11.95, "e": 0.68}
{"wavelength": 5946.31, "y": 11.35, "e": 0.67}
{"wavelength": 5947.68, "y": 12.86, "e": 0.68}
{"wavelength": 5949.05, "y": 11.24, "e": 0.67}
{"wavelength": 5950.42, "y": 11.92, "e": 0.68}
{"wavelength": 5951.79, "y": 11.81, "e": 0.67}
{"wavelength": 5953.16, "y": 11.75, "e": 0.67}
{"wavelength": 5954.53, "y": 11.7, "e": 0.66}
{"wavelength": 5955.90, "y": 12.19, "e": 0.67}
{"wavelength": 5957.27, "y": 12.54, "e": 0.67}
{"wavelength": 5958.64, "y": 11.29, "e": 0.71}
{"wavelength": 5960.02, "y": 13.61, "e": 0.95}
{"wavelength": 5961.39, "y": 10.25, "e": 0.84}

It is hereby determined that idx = 1.185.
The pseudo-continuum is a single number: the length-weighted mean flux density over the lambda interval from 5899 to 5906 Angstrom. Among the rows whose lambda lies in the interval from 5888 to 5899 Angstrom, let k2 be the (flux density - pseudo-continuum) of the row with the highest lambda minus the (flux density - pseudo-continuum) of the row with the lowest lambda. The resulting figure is -0.19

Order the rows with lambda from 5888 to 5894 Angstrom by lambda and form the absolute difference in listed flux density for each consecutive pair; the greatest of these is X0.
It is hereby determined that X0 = 1.35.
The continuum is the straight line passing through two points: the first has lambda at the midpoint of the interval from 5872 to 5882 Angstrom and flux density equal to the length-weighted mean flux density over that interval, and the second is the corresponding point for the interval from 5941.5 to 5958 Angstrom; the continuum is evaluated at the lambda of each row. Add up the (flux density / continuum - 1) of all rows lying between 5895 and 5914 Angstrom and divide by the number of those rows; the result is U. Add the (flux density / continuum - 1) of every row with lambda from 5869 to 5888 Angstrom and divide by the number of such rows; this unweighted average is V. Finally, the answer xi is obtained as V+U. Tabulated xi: -0.11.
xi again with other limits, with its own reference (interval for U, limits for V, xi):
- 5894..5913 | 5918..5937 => -0.09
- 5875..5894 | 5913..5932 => -0.10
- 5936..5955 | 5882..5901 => -0.20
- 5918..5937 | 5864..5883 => 0.01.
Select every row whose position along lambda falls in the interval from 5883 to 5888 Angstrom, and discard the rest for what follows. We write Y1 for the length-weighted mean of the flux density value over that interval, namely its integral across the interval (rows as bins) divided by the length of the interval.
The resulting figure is 9.6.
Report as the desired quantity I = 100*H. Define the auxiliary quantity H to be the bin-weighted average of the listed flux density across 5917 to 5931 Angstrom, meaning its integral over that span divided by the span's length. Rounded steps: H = 11.83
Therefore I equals 1183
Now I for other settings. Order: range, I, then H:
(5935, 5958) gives 1175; 11.75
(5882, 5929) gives 1061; 10.61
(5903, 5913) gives 1138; 11.38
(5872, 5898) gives 986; 9.86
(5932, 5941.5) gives 1150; 11.50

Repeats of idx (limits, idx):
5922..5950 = 1.217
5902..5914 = 1.226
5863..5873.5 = 1.219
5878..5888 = 1.189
